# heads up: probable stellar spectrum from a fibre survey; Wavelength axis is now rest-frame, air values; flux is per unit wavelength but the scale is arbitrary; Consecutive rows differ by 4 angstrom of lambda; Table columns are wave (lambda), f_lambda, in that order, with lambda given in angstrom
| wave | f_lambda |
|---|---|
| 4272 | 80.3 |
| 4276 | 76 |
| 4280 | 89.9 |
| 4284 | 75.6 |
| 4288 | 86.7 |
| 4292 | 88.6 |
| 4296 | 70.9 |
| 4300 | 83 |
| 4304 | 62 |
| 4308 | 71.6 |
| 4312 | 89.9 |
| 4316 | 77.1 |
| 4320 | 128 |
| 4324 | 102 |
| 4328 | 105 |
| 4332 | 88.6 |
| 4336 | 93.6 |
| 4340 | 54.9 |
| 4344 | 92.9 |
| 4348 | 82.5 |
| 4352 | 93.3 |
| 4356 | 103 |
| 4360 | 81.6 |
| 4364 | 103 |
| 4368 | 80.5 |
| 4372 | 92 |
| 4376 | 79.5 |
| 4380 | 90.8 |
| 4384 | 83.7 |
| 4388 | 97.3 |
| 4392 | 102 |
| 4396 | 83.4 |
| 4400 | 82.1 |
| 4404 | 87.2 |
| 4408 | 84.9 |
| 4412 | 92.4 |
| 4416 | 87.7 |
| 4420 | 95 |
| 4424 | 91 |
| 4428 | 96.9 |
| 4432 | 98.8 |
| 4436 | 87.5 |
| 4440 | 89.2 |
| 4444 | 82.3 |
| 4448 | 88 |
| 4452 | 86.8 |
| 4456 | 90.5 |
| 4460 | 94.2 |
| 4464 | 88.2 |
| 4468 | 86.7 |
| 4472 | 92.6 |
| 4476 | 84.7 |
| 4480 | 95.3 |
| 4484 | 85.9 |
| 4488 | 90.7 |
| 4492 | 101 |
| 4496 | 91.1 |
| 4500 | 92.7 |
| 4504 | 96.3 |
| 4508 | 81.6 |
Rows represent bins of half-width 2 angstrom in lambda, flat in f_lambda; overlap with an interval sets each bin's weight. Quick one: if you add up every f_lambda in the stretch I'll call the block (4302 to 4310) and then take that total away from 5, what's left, -129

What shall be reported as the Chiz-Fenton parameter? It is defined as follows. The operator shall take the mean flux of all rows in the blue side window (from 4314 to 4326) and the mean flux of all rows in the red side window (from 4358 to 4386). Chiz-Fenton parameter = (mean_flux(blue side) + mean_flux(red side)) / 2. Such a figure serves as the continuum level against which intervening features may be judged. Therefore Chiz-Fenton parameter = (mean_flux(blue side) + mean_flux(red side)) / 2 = 94.8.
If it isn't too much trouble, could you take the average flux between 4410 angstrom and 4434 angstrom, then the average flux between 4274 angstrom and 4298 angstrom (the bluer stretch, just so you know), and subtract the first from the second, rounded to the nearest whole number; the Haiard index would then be -12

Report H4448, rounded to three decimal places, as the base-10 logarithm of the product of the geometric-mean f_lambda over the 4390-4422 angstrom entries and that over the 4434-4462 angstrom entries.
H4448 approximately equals 3.896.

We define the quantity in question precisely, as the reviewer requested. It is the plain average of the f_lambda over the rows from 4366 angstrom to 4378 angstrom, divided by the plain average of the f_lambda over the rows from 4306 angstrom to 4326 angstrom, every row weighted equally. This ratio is 0.90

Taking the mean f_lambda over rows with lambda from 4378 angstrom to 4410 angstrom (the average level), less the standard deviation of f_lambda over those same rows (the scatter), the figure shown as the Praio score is 82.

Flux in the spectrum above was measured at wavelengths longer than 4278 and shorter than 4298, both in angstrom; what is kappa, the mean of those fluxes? 82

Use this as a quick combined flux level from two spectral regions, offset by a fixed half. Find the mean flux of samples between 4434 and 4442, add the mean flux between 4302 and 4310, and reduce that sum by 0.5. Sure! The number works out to 155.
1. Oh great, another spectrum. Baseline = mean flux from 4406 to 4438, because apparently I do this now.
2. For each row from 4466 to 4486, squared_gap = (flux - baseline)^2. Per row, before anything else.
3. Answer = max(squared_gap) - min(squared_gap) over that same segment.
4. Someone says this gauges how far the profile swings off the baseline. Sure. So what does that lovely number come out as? 49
